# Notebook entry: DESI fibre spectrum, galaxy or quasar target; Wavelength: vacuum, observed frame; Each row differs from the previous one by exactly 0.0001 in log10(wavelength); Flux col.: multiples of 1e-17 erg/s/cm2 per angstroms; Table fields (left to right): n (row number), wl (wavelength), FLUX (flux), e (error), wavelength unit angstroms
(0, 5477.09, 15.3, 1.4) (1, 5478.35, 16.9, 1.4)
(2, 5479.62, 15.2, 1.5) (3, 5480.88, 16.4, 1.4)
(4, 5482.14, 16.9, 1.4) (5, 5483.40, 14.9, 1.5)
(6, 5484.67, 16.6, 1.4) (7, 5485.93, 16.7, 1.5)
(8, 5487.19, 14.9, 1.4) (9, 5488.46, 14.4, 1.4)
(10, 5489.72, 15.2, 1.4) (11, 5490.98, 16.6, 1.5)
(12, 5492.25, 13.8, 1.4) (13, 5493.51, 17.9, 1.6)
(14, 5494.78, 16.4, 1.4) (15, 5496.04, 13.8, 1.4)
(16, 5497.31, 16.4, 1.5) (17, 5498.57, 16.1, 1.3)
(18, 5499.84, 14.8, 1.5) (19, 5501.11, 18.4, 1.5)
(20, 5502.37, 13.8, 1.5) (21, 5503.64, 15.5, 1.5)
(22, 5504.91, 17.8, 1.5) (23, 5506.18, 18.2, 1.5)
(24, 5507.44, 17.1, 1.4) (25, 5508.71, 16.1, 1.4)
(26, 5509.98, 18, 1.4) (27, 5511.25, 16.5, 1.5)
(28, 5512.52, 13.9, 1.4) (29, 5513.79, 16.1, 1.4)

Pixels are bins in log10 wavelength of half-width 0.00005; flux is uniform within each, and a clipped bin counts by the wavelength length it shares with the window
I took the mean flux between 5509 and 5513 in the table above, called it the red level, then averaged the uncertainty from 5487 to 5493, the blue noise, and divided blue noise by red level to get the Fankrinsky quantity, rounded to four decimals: 0.0880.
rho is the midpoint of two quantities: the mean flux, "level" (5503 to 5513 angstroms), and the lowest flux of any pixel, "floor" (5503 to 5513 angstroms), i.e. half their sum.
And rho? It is 15.3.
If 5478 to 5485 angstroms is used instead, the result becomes 15.5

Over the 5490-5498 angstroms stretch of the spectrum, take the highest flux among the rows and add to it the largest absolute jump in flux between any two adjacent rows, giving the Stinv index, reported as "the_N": 22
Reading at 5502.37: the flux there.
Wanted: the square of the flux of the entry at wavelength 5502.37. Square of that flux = 190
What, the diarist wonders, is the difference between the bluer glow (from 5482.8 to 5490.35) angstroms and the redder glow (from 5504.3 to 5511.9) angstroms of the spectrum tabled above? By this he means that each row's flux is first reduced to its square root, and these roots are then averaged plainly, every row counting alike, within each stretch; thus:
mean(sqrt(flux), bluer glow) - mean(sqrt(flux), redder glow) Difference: -0.23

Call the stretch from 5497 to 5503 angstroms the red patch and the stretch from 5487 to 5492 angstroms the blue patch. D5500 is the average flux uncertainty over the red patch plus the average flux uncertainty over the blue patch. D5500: 2.88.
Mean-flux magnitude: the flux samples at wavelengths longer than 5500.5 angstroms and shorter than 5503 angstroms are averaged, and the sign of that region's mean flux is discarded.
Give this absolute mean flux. 16.1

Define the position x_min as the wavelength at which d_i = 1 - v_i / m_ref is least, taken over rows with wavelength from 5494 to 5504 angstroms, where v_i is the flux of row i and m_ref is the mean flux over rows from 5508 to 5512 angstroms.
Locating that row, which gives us 5501.11 angstroms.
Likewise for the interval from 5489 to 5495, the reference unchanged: 5493.51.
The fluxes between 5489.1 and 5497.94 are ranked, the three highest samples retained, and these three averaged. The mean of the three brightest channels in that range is 17.0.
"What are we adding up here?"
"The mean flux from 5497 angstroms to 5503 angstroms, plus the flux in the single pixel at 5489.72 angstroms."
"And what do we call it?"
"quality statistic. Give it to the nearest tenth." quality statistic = 31.1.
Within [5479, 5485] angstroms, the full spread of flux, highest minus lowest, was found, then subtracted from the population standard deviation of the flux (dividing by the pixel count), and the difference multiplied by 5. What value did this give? -6.0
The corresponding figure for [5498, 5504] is -15.3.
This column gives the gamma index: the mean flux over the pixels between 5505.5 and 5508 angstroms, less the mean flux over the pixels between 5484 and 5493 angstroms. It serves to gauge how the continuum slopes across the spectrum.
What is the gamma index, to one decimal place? 2.2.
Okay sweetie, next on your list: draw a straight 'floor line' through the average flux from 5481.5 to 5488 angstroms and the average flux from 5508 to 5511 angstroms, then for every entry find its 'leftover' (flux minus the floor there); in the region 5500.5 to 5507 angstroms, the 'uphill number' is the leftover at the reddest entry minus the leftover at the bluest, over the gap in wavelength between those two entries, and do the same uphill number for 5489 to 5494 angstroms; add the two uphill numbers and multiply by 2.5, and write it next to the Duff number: 1.5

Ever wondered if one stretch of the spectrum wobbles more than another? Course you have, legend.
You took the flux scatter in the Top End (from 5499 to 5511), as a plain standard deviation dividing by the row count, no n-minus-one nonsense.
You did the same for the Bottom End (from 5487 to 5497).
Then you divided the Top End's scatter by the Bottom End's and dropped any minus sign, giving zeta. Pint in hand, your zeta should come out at 1.14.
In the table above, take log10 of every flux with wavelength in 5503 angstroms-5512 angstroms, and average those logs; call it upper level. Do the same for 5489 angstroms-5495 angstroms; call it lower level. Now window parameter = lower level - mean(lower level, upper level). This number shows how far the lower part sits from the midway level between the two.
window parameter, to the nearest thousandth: -0.014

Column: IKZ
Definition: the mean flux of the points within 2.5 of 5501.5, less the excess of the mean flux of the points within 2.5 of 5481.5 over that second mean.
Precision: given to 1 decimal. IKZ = 15.4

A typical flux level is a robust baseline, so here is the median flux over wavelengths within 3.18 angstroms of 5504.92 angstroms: 17.1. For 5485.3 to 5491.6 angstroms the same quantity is 15.2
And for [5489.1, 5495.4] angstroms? 16.4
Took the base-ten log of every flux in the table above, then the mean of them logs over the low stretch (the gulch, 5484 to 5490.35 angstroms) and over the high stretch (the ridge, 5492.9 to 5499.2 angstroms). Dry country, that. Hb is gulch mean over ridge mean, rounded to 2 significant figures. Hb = 0.99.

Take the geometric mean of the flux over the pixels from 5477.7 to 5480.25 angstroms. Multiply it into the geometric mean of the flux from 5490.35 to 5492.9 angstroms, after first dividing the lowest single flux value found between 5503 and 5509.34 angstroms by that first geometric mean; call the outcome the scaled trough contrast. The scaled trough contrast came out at 14.6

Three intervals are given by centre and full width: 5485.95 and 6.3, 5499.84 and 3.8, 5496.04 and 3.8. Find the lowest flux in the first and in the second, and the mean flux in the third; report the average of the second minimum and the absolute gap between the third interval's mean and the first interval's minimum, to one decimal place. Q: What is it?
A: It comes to 8.0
